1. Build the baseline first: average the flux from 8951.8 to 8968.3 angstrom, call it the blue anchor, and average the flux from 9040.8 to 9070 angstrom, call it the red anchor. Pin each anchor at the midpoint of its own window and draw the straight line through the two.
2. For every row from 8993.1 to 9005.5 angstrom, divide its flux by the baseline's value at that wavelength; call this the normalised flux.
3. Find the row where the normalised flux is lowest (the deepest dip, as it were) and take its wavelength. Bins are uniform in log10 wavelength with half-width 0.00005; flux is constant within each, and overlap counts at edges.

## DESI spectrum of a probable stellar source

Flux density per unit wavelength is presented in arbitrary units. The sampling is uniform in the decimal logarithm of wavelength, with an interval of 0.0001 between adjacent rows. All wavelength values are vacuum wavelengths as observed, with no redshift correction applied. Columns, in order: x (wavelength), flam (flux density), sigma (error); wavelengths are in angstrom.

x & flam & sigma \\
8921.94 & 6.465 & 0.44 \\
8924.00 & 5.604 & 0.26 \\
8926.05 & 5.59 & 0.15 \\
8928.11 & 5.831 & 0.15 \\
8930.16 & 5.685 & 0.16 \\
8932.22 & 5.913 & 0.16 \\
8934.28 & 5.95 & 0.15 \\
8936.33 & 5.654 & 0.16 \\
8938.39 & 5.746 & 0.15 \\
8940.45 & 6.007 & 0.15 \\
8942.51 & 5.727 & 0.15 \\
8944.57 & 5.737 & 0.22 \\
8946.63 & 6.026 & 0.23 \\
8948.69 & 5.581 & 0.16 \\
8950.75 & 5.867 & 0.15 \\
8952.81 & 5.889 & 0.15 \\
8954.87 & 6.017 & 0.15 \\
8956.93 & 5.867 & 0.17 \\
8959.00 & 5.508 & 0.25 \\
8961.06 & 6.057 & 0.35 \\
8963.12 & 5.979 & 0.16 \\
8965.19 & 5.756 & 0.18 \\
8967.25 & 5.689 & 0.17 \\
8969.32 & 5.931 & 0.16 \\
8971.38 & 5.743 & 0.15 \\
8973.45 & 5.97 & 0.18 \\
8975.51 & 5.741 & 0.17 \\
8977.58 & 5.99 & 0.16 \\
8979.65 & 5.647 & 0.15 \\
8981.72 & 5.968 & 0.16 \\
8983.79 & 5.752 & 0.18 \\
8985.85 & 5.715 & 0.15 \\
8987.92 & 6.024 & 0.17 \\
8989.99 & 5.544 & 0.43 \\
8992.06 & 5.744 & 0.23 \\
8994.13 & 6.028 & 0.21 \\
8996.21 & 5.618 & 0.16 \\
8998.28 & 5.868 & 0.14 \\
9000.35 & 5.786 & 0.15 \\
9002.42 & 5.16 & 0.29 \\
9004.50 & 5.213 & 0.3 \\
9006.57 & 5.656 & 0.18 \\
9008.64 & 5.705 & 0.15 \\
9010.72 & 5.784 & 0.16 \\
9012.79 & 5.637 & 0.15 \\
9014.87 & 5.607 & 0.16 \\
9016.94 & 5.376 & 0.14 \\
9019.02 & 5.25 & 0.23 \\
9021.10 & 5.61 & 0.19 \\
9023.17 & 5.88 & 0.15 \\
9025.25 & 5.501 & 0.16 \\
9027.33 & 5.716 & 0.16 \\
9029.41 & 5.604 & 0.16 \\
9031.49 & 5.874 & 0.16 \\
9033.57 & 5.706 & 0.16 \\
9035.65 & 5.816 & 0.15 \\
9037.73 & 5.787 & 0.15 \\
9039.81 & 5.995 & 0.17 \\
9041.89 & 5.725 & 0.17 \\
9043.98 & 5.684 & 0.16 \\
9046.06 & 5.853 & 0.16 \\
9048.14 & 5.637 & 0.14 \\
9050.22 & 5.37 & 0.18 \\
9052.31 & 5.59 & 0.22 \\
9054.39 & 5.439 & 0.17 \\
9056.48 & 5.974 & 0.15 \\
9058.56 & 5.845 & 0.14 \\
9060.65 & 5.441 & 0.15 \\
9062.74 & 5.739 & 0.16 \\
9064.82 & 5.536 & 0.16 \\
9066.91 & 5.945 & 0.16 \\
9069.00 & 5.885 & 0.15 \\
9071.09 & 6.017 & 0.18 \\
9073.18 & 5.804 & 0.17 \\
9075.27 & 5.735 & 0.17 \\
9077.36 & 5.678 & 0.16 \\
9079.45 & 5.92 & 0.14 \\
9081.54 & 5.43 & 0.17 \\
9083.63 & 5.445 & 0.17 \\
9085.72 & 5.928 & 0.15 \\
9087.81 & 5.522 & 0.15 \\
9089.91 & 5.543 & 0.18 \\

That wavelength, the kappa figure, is 9002.42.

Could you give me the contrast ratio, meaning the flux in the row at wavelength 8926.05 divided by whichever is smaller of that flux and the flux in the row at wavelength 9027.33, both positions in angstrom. 1.000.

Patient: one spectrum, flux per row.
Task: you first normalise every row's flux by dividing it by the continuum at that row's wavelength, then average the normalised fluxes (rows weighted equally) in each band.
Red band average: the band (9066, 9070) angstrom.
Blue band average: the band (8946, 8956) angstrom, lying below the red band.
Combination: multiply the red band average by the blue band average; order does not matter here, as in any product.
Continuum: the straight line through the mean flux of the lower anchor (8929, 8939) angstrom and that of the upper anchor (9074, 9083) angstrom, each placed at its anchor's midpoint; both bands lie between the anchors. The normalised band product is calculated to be 1.06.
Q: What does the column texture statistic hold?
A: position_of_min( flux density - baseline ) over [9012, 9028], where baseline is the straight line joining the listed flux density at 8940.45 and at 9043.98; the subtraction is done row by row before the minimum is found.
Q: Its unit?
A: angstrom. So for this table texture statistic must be 9019.02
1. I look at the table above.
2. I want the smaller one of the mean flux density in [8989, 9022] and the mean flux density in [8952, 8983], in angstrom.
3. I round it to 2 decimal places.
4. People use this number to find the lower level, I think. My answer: 5.60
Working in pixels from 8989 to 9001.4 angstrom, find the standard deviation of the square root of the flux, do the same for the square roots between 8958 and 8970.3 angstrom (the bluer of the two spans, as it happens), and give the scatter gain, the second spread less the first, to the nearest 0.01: 0.01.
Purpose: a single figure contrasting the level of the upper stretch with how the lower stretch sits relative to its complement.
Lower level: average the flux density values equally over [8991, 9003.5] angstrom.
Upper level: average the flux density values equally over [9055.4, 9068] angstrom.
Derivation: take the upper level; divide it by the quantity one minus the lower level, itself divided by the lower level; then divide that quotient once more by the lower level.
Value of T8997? -1.22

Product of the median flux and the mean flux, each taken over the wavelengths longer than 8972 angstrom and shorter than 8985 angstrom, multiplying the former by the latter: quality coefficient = 34.2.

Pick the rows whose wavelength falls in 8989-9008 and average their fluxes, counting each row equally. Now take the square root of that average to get 2.372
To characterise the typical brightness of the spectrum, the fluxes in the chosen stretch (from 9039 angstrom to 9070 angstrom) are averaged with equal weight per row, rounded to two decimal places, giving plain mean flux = 5.71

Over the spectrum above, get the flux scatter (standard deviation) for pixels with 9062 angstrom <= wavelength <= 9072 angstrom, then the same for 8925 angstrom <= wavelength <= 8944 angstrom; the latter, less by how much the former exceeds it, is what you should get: 0.10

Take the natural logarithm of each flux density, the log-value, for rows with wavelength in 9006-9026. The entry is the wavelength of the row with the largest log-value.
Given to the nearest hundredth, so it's 9023.17 angstrom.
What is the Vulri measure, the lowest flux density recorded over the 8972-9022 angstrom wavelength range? 5.16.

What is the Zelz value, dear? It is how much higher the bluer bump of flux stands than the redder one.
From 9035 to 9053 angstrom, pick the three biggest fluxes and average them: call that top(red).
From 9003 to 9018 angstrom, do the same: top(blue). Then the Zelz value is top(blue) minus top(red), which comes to -0.17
